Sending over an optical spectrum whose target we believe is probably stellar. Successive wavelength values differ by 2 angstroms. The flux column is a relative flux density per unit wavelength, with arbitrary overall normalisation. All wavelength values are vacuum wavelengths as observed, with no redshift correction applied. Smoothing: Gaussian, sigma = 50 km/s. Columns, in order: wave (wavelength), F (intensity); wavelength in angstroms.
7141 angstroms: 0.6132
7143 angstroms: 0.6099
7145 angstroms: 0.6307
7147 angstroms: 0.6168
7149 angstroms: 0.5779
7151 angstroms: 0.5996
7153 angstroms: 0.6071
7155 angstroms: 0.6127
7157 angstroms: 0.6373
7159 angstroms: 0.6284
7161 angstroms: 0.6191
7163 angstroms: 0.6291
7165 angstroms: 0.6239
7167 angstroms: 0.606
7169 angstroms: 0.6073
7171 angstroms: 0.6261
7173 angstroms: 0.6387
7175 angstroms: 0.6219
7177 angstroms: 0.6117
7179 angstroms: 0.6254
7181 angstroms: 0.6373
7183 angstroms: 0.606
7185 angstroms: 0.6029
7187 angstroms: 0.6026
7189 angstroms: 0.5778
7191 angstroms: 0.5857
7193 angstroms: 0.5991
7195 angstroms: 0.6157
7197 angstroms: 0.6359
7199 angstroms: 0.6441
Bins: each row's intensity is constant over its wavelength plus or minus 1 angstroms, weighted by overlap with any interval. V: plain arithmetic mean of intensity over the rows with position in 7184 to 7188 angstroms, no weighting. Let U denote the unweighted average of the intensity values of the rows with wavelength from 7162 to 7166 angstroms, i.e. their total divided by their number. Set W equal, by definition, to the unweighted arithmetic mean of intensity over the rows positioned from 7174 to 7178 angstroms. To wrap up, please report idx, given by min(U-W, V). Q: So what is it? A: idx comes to 0.010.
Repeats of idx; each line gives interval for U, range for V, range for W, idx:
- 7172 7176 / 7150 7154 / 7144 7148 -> 0.007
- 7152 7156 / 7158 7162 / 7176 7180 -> -0.009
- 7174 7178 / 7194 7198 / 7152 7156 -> 0.007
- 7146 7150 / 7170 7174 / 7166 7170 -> -0.009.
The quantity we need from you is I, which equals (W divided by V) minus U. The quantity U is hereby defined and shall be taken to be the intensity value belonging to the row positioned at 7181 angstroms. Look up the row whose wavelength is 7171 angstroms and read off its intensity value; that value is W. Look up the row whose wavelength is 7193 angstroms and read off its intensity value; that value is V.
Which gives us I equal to 0.408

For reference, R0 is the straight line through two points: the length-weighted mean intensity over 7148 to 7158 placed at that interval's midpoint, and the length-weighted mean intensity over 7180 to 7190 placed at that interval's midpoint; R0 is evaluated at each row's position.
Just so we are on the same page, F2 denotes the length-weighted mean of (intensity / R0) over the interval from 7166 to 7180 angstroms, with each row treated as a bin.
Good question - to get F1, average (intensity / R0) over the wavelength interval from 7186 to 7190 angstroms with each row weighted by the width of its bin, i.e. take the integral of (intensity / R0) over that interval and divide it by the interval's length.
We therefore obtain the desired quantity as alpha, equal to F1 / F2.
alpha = 0.95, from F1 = 0.975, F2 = 1.02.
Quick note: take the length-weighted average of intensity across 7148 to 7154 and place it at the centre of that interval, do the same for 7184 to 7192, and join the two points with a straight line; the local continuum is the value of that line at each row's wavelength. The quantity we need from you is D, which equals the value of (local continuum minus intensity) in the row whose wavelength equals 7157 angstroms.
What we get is -0.043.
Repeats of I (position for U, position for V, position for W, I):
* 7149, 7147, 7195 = 0.420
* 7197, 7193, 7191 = 0.342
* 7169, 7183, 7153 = 0.395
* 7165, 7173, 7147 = 0.342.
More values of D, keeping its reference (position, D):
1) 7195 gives -0.024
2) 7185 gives -0.010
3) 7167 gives -0.012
